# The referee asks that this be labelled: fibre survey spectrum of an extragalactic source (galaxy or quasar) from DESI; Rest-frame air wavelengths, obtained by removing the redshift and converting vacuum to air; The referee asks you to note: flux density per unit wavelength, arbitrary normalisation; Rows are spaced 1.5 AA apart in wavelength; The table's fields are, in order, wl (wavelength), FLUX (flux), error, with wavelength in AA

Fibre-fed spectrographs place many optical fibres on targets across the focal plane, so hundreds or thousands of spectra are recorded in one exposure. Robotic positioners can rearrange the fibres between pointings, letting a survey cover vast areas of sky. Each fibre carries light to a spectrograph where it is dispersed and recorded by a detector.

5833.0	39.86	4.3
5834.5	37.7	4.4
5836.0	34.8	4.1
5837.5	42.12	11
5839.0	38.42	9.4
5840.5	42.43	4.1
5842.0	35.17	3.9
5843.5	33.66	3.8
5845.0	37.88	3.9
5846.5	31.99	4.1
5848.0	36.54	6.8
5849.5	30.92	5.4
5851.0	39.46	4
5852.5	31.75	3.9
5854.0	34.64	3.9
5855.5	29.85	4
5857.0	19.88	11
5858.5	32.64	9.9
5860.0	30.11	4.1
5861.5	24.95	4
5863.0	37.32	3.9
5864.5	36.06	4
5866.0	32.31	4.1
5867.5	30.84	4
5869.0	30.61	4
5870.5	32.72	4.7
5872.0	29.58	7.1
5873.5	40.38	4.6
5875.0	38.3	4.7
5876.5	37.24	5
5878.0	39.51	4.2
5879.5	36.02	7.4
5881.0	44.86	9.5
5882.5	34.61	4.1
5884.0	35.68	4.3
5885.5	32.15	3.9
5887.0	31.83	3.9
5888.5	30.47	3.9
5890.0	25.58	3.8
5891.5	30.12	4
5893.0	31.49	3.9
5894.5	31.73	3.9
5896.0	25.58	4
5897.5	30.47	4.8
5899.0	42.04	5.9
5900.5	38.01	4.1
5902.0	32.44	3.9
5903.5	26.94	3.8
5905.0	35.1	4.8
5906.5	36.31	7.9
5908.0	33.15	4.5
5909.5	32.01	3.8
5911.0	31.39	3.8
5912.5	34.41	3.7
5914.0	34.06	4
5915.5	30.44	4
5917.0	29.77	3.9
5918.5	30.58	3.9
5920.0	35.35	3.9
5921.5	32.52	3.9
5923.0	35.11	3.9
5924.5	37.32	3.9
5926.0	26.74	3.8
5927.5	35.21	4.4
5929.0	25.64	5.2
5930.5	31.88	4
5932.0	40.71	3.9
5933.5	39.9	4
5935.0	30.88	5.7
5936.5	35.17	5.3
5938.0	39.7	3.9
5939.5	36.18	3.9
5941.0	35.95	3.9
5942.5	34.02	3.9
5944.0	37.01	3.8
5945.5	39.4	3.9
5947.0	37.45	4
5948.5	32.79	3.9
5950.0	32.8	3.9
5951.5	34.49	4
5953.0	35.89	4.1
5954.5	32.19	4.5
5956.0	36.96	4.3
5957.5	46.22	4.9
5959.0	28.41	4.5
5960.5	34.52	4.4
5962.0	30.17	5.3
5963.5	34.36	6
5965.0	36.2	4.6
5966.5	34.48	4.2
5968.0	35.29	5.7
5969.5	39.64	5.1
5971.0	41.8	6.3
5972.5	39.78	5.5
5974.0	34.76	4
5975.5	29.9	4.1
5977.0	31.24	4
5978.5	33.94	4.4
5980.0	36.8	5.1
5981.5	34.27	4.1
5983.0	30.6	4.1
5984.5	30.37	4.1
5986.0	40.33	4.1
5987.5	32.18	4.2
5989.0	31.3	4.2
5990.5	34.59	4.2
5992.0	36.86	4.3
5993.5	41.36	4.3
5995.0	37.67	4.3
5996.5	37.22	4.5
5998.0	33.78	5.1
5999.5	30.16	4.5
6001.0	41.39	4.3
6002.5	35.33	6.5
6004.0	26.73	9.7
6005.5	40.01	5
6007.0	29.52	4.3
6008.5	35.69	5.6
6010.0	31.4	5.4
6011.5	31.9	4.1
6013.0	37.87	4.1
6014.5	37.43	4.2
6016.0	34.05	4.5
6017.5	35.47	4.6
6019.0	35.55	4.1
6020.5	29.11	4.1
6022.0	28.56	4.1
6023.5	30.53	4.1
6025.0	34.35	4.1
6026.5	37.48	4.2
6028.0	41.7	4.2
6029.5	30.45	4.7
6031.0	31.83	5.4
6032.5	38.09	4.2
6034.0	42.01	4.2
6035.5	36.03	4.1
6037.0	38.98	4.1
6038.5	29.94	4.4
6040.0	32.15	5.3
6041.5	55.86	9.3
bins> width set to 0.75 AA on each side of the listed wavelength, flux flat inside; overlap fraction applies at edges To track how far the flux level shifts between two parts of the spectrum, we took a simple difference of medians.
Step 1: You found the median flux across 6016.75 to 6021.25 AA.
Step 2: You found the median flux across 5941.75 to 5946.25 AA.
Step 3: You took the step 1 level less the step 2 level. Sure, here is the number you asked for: -1.5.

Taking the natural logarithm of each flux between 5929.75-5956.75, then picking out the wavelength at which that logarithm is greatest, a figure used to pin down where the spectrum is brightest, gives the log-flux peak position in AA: 5932.0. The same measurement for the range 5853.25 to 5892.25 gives 5881.0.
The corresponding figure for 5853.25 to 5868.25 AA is 5863.0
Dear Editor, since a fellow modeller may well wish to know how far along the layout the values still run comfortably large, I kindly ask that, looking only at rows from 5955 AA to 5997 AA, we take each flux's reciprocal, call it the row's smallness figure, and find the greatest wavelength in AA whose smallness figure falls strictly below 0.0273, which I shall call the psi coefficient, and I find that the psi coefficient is 5996.5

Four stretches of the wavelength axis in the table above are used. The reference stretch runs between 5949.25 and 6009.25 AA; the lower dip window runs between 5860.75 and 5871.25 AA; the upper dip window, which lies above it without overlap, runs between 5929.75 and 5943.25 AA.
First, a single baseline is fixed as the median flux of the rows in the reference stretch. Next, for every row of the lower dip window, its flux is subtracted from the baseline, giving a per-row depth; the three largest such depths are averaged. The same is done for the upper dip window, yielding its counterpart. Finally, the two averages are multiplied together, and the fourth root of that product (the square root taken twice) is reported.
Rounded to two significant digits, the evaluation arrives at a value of 1.9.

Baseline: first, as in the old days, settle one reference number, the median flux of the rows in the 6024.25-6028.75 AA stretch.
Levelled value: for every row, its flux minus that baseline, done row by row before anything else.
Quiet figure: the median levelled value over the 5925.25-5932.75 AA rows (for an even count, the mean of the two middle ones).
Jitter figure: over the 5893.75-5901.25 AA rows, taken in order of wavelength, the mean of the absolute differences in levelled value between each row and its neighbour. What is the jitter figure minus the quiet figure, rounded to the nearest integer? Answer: 12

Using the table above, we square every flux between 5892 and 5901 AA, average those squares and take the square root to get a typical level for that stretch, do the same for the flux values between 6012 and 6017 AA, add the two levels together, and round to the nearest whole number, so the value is 70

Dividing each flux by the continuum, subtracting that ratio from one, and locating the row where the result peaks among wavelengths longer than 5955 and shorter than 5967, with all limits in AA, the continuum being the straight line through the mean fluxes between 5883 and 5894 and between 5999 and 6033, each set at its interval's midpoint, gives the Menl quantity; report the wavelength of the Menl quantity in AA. 5959.0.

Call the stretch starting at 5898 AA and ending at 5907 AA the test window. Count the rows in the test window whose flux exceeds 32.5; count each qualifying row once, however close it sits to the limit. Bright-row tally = 4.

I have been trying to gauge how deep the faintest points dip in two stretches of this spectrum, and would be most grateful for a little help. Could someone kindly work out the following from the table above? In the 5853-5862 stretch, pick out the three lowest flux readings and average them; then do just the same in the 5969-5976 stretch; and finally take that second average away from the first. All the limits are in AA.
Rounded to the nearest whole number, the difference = -10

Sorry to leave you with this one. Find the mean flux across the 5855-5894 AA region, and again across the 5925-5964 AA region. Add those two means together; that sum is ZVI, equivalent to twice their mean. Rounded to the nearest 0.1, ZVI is 67.7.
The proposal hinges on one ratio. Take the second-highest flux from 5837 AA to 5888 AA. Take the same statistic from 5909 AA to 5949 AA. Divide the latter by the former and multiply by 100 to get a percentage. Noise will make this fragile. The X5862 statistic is 94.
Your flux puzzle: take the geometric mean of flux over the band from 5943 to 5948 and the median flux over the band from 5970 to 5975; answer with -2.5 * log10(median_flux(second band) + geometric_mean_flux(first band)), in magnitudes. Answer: -4.726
